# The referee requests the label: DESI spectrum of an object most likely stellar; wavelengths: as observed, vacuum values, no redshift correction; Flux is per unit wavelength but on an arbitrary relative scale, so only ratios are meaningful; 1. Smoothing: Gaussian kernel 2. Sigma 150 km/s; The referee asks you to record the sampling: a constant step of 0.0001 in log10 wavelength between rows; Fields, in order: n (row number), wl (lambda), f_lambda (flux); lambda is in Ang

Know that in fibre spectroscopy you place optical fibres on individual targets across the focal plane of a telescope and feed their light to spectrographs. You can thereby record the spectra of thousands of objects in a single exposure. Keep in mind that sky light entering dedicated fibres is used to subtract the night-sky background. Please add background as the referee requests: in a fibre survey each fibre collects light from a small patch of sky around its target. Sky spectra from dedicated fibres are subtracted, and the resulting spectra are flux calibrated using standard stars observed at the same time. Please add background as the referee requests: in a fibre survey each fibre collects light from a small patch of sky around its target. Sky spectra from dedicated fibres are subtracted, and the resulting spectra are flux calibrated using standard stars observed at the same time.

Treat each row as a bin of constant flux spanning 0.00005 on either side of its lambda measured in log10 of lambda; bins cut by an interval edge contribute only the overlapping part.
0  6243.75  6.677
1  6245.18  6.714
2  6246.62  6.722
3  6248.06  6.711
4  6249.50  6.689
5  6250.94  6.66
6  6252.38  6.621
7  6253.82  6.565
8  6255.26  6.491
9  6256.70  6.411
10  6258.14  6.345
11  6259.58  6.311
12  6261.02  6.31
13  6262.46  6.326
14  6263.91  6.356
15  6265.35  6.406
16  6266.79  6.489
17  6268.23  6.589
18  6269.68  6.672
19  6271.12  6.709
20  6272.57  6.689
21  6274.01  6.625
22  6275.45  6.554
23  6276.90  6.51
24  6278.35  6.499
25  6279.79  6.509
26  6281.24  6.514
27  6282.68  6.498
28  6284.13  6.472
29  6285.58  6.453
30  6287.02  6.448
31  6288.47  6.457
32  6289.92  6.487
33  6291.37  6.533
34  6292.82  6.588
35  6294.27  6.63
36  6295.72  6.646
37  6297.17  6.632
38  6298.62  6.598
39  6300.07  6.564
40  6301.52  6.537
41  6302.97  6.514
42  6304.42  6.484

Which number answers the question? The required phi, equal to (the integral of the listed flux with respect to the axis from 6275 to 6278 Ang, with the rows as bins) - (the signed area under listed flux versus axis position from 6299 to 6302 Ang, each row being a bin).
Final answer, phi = 0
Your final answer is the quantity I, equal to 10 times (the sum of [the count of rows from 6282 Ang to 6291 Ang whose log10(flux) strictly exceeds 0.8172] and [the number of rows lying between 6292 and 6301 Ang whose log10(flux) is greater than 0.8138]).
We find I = 60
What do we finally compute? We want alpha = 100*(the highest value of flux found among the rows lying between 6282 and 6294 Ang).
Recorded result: 659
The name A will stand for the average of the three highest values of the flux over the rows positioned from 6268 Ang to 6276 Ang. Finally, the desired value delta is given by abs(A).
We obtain 6.69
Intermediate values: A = 6.69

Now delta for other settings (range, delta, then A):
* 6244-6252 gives 6.72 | 6.72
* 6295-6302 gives 6.63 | 6.63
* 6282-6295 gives 6.58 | 6.58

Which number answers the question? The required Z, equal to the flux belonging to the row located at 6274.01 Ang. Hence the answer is 6.625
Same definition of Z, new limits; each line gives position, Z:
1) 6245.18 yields 6.714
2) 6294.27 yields 6.63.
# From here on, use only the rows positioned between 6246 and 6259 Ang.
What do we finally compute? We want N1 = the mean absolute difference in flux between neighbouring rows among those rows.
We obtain 0.047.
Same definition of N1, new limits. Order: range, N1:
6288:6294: 0.044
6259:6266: 0.024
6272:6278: 0.060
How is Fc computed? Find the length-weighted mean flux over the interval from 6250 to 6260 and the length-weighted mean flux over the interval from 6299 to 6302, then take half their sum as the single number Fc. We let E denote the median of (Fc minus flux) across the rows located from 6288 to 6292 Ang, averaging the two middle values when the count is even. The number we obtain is 0.041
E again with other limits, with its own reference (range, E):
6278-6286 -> 0.030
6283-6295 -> 0.049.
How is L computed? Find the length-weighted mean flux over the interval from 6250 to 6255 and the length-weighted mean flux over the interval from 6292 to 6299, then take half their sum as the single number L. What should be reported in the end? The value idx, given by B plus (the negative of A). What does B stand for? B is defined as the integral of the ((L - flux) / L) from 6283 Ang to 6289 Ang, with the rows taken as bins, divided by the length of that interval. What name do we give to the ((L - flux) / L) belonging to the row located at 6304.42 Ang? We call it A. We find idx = 0.004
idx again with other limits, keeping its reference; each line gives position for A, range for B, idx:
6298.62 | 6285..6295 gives 0.013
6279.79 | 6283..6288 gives 0.007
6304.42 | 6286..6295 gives -0.006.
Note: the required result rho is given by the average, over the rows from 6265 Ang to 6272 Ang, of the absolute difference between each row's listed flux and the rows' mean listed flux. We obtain 0.10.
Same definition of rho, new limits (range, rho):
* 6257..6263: 0.01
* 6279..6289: 0.02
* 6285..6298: 0.07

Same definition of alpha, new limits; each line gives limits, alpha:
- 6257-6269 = 659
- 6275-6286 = 655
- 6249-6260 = 669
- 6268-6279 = 671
